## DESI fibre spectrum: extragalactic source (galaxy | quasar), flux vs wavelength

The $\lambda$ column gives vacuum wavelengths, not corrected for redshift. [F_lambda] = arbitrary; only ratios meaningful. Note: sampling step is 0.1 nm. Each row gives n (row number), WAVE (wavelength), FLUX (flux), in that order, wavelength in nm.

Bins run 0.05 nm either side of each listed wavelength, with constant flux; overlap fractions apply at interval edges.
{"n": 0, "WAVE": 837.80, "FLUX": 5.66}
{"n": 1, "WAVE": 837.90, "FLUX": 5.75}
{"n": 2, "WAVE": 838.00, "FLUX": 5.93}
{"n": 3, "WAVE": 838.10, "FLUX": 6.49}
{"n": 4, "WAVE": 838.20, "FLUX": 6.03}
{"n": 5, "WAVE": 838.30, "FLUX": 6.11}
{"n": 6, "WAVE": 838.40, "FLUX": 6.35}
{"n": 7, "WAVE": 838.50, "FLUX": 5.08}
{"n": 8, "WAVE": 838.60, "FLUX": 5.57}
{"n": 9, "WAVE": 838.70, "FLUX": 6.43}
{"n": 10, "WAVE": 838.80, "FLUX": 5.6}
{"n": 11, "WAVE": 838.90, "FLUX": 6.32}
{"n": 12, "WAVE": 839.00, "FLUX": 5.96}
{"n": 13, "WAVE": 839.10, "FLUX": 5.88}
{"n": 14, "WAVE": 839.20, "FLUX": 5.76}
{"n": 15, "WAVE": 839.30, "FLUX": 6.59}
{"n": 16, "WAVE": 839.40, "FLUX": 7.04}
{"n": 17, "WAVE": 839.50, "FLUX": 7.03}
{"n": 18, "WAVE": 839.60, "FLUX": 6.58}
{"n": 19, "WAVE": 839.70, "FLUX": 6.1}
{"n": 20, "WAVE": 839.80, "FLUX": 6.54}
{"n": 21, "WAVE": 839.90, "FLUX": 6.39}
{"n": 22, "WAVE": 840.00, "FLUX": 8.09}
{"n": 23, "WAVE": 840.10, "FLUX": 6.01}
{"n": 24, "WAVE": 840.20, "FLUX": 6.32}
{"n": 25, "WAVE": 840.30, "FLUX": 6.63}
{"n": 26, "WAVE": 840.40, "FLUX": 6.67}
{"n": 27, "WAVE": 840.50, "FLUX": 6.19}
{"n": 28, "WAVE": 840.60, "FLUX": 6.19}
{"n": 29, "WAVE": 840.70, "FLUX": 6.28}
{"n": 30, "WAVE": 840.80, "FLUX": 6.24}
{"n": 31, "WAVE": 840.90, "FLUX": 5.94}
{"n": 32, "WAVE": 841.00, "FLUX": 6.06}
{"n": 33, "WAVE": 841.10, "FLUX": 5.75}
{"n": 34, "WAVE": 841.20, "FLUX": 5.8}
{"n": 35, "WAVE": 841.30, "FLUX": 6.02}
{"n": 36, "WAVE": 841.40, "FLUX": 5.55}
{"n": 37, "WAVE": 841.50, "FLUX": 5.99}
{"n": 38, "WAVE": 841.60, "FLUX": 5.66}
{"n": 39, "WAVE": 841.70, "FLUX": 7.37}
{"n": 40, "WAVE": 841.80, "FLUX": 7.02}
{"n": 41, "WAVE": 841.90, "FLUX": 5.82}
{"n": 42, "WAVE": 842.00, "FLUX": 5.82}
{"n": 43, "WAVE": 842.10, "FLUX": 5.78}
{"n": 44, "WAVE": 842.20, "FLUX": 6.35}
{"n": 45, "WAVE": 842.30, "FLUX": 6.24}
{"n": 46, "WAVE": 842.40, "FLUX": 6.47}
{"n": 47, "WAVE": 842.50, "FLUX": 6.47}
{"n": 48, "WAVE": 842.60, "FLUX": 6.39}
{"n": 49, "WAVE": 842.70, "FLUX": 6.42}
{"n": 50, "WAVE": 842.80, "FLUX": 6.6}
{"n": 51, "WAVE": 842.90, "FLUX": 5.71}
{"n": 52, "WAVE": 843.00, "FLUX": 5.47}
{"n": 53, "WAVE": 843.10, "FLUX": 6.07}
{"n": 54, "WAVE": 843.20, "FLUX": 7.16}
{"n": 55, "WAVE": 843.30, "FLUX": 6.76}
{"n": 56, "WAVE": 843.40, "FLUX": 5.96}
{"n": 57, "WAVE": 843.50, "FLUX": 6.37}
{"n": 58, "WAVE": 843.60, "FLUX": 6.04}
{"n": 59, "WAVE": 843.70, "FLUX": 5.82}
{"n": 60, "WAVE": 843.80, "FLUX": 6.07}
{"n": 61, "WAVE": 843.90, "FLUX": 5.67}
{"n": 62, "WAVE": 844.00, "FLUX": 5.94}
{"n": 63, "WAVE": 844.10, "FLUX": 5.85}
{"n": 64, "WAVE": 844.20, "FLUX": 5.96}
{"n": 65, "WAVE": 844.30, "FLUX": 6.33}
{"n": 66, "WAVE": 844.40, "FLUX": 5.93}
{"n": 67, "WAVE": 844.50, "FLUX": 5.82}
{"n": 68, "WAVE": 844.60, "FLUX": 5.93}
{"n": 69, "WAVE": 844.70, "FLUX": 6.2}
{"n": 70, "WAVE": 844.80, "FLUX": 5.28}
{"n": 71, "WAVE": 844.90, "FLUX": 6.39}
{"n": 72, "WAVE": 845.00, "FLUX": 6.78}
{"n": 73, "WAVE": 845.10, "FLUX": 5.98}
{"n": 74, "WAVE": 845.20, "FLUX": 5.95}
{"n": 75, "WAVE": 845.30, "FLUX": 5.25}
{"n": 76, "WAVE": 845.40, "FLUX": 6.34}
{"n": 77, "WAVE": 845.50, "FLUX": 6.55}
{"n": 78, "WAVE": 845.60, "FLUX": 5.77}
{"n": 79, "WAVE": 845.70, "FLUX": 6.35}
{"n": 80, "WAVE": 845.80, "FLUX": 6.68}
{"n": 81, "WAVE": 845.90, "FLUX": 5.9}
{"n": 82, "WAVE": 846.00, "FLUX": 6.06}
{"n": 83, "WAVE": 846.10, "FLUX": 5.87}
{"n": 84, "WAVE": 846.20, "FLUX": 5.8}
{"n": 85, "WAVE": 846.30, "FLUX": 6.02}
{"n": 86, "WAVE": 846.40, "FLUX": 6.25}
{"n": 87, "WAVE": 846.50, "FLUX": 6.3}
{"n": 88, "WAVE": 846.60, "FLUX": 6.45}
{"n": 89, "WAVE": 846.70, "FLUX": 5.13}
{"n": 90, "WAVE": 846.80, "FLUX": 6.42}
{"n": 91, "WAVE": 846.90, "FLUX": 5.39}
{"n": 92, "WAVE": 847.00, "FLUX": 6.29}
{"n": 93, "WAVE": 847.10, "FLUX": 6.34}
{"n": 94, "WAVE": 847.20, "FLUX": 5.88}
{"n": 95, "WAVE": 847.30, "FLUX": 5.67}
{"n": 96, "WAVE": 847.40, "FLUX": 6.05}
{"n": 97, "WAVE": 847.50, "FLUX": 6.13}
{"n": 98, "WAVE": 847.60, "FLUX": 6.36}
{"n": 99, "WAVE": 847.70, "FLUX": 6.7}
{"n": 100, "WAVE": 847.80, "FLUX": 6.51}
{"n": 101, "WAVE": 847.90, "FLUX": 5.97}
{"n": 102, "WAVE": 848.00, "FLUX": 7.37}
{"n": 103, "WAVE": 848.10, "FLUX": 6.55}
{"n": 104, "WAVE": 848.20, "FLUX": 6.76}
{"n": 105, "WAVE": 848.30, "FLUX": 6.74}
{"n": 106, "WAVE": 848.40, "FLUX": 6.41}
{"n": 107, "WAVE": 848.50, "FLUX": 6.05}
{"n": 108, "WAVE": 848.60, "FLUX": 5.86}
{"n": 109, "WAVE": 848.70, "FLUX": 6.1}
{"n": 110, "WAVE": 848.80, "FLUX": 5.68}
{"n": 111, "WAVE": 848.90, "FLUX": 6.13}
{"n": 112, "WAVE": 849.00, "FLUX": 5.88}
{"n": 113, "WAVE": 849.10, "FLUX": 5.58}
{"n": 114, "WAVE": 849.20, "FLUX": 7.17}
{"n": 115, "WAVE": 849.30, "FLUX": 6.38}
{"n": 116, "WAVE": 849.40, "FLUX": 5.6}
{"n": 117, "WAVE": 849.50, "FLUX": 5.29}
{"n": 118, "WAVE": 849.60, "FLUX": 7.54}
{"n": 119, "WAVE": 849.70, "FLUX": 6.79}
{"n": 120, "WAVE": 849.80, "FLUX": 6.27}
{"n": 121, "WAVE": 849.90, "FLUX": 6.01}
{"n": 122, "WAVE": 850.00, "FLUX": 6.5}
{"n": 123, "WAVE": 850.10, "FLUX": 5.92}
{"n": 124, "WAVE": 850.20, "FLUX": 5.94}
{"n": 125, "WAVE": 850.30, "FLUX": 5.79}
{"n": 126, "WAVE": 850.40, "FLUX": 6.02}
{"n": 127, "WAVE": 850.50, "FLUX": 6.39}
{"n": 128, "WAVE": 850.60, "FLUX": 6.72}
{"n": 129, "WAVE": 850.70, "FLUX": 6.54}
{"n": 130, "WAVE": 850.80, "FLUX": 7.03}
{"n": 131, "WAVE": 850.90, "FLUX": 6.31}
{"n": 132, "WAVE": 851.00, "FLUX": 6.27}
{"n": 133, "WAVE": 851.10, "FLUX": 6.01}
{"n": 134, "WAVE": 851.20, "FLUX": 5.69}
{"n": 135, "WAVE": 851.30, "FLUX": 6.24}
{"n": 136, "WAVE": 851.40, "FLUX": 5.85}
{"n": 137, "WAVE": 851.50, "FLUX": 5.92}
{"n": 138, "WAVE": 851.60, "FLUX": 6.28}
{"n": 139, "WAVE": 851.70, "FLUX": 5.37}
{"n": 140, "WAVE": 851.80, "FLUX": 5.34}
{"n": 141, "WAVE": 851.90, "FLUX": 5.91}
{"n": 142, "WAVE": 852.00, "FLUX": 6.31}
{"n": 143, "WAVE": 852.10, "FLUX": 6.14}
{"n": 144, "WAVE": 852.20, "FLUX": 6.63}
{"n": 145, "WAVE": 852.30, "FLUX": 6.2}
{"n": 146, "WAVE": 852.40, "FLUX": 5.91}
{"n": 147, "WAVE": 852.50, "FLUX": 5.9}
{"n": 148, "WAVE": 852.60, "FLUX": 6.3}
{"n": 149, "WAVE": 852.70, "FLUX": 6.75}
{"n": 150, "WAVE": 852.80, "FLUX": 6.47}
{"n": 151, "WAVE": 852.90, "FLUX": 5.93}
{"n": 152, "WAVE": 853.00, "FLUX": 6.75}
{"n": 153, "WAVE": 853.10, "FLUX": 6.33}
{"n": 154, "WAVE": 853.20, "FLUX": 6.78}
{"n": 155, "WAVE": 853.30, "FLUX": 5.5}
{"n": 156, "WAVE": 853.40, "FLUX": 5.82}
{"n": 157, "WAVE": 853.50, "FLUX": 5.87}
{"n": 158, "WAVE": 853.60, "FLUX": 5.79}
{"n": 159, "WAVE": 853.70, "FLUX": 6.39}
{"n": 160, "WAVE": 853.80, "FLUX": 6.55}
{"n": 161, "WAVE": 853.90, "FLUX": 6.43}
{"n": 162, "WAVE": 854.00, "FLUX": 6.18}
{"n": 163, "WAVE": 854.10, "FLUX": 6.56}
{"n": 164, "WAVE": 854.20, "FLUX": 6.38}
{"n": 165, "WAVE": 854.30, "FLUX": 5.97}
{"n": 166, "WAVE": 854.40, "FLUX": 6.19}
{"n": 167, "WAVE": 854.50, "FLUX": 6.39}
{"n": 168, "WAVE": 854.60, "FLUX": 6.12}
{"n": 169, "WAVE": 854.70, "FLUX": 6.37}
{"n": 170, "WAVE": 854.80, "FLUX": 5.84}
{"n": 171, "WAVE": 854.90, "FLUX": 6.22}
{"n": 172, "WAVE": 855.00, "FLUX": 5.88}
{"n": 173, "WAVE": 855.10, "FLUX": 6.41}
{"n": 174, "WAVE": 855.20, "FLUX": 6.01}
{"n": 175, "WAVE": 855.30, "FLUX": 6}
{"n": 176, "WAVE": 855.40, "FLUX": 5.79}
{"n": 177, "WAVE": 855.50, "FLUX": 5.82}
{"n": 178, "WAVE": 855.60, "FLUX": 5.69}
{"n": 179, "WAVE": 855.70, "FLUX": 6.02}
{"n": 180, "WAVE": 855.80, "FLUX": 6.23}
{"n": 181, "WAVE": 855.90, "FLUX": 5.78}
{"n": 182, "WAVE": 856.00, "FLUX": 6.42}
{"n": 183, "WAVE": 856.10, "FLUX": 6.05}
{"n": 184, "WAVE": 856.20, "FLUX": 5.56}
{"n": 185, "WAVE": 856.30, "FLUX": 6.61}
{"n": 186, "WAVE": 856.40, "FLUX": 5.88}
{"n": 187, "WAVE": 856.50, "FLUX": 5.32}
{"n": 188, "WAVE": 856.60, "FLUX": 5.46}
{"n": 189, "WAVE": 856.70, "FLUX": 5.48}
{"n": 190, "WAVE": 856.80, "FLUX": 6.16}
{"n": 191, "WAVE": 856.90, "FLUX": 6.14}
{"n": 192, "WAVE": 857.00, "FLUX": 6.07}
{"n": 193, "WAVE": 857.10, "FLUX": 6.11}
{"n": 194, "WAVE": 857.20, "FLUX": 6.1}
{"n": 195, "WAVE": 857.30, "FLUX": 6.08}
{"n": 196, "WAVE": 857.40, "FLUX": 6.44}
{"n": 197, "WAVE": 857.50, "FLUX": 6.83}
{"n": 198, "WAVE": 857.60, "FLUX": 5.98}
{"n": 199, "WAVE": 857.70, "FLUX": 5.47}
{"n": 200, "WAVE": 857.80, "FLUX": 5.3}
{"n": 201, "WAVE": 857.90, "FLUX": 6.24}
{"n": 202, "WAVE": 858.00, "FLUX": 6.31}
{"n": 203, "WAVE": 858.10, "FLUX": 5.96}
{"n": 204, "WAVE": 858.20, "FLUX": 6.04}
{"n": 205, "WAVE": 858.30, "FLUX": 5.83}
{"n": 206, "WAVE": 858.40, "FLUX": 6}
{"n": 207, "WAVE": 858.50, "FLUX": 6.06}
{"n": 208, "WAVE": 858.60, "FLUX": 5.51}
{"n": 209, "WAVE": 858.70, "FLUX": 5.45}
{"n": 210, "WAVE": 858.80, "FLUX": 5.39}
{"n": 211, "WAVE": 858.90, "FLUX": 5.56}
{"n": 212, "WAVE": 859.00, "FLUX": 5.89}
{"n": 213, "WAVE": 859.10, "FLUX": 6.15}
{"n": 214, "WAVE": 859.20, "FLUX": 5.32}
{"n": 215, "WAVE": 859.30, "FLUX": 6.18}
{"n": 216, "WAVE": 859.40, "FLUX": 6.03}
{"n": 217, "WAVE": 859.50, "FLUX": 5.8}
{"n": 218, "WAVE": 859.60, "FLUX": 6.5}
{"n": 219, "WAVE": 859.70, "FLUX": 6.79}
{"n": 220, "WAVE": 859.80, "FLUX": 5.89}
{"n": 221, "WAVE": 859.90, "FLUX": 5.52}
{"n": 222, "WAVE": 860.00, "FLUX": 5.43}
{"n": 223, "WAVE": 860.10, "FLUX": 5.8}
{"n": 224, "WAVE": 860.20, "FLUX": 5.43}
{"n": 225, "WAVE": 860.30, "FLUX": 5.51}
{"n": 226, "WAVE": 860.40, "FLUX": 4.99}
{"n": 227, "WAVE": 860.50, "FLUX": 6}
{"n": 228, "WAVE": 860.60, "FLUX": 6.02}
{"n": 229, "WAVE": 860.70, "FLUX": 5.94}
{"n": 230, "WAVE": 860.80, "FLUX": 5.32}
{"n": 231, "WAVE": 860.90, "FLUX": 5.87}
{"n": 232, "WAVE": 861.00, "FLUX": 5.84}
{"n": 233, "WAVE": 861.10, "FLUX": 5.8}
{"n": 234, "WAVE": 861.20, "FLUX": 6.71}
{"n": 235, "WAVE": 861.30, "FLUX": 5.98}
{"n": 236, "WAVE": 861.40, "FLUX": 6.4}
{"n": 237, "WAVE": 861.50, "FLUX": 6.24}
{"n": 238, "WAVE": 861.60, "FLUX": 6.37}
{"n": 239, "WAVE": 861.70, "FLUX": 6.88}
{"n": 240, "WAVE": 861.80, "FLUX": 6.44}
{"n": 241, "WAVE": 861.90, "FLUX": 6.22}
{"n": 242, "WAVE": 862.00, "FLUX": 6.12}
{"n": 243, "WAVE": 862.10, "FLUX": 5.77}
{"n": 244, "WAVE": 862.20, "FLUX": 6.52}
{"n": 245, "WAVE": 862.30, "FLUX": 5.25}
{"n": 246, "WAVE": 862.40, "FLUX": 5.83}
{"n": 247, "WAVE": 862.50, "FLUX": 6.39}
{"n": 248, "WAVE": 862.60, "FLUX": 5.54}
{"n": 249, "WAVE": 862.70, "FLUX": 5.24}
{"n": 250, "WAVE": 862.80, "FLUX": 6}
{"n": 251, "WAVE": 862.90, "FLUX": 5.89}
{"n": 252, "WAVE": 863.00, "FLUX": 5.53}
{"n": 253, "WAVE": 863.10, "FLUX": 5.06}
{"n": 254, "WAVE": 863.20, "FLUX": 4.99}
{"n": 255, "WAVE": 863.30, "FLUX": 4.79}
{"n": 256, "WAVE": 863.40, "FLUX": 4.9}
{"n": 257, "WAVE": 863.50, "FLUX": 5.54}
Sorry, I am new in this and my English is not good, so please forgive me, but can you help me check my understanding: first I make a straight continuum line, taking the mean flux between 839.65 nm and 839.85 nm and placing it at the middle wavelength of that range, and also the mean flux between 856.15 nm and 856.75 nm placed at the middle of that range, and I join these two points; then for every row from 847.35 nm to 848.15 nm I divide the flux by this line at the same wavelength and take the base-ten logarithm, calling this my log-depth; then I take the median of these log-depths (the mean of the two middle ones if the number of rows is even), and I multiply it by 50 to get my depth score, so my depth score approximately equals 1.4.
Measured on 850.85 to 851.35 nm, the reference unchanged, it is 1.2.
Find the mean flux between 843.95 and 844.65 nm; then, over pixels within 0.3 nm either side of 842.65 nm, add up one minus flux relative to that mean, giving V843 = -0.38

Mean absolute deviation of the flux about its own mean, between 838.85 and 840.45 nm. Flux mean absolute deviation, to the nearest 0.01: 0.40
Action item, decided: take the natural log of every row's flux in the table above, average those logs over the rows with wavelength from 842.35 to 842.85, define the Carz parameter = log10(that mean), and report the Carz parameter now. 0.271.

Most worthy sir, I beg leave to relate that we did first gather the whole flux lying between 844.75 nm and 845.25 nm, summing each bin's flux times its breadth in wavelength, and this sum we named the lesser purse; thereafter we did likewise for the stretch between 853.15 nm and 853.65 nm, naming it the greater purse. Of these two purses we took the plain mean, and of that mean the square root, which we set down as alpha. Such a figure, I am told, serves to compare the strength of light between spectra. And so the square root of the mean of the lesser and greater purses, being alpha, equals 1.73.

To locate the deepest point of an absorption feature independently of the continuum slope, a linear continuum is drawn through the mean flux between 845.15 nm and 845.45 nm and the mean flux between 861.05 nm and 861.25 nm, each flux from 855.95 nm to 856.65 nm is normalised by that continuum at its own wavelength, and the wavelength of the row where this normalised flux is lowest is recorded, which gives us 856.50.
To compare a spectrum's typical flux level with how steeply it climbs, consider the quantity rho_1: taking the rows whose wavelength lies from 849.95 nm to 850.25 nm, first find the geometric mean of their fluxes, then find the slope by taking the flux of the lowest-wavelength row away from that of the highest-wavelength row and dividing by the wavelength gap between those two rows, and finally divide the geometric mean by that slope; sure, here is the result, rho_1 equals -2.2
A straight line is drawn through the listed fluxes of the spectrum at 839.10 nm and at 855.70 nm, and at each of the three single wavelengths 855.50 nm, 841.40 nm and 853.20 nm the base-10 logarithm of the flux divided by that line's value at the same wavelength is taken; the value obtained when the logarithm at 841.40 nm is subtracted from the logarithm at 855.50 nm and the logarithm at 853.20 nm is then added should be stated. 0.065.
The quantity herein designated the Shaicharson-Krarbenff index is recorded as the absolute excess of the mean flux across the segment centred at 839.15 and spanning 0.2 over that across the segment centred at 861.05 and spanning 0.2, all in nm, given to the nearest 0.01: 0.00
